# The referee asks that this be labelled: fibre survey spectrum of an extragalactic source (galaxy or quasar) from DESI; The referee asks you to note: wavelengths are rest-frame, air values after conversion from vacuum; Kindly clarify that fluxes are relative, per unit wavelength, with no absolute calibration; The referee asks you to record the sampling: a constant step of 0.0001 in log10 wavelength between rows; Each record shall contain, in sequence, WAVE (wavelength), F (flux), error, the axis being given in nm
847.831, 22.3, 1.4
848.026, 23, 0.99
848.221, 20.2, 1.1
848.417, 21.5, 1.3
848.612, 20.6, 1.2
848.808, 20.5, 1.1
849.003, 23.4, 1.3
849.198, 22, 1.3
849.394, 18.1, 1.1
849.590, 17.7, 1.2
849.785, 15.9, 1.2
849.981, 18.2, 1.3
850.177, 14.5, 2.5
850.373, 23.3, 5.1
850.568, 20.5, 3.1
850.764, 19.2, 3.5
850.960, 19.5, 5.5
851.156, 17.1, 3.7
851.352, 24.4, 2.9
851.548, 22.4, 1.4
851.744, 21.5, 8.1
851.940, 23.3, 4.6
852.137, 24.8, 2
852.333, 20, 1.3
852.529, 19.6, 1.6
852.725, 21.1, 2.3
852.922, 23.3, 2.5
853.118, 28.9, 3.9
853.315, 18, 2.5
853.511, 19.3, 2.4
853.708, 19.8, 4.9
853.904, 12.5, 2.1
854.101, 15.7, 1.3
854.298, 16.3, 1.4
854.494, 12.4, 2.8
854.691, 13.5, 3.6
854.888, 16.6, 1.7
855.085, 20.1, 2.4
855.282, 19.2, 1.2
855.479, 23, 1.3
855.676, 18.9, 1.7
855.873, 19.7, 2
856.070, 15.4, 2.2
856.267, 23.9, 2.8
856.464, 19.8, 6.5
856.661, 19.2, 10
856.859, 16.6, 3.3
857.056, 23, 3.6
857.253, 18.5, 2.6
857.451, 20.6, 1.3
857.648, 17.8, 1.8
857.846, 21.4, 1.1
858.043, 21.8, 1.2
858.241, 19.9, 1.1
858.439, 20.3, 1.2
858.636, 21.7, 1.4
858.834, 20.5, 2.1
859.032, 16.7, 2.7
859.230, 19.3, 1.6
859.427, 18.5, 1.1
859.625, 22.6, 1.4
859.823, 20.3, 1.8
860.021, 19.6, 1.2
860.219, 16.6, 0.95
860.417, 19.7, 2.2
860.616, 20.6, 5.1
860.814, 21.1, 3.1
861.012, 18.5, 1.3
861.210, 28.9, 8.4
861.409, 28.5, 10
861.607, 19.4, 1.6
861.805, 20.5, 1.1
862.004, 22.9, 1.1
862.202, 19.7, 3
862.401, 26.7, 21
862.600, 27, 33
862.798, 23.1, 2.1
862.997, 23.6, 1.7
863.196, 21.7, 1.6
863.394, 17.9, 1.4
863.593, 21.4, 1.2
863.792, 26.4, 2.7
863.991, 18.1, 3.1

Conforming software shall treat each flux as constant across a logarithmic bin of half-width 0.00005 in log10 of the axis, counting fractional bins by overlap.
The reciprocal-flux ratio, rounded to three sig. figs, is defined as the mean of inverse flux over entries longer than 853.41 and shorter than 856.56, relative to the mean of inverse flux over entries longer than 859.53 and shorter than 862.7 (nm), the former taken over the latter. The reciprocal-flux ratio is 1.25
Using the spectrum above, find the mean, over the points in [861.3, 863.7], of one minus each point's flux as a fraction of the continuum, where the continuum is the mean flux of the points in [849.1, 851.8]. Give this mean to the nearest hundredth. -0.16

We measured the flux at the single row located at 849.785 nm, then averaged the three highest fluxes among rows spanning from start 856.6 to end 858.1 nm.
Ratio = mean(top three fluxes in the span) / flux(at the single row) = 1.39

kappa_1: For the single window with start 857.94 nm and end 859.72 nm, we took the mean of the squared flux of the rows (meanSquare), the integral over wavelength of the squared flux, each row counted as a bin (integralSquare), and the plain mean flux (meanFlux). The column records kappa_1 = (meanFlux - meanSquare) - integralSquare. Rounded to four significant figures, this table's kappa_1 -1116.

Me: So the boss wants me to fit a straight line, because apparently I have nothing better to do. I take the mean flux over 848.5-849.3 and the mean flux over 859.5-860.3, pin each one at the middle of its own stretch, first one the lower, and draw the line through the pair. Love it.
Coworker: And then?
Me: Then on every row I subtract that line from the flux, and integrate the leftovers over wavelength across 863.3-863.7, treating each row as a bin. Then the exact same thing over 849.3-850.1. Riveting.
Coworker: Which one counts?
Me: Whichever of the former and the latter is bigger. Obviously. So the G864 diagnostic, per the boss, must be 0.2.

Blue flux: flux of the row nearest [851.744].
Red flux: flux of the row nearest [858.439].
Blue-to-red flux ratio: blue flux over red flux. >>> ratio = 1.06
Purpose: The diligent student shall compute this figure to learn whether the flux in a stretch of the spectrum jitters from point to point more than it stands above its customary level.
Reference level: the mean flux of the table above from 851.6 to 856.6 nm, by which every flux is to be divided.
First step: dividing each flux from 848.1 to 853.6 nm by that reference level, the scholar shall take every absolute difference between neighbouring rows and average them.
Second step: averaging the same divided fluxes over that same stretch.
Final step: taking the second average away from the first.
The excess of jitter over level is -0.92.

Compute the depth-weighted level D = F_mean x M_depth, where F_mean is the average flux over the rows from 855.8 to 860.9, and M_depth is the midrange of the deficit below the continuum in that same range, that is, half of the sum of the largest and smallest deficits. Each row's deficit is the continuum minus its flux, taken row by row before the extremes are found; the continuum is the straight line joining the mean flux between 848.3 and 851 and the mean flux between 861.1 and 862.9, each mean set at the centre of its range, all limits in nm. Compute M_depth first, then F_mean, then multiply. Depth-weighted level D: 49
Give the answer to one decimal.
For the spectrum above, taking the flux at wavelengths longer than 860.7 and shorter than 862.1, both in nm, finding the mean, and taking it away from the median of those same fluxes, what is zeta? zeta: -1.7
